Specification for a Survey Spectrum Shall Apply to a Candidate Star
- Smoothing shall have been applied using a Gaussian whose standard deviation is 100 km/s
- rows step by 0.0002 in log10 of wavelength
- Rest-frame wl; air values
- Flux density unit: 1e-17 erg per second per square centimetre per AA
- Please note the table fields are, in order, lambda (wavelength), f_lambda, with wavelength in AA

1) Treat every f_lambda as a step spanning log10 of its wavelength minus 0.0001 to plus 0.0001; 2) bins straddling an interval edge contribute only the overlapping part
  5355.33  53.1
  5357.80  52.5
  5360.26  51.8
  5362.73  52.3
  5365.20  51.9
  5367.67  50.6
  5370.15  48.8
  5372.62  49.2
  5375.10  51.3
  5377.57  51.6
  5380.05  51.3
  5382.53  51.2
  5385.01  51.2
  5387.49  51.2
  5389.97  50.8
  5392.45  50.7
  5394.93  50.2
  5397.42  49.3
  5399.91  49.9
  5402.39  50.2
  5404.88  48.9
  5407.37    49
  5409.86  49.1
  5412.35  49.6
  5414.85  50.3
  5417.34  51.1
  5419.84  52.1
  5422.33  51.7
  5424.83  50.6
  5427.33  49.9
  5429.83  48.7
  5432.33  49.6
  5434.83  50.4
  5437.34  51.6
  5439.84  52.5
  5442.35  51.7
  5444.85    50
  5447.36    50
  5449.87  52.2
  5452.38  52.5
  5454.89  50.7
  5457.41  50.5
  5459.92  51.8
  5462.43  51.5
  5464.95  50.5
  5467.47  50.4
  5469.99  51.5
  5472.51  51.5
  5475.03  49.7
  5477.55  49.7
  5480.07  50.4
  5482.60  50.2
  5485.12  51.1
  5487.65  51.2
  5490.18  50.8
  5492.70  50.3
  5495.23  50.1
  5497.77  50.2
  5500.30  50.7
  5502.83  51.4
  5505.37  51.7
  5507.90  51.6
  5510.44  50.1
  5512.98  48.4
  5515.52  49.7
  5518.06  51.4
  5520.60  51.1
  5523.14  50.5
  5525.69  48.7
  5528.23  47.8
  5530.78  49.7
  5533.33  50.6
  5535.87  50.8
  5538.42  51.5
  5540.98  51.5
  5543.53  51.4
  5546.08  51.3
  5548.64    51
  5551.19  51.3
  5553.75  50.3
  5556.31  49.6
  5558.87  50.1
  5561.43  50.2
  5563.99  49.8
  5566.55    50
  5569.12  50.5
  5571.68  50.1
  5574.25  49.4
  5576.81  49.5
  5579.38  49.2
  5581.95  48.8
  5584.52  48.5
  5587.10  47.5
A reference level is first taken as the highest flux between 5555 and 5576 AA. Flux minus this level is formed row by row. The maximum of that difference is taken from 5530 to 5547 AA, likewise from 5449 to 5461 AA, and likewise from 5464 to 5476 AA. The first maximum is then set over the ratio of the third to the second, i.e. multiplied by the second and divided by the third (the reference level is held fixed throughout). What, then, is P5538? 2.00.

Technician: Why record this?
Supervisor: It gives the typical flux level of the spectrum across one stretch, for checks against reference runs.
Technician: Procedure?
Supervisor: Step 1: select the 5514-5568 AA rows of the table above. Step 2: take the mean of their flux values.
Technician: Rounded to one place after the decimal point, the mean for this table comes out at 50.4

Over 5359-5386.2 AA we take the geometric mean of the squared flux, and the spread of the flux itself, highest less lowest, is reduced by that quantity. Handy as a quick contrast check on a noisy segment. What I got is -2598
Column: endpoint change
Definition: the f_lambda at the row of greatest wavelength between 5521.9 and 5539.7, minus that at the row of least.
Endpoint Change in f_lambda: 1.0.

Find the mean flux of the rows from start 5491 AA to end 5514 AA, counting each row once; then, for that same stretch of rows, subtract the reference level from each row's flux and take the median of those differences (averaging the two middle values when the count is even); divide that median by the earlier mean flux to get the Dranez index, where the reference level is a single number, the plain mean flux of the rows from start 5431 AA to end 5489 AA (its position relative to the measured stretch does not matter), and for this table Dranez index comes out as -0.012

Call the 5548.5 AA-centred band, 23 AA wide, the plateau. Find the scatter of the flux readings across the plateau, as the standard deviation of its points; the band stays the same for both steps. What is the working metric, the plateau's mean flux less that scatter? 50.2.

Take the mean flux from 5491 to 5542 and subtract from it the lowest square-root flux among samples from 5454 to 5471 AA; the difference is 43.3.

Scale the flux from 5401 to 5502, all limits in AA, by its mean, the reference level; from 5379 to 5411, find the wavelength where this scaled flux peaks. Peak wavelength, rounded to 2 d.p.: 5380.05 AA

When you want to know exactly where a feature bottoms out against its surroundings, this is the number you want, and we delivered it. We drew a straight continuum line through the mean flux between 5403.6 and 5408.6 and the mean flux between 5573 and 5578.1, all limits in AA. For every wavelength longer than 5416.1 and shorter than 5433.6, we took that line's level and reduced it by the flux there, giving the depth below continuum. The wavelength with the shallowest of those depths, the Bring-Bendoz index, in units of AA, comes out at 5419.84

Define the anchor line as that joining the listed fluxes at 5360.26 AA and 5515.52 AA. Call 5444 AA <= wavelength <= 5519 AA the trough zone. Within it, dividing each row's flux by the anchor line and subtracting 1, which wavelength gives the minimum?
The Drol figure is 5512.98 AA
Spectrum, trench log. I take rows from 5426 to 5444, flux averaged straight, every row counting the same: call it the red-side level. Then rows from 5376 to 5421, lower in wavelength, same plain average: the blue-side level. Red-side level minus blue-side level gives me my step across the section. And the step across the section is 0.2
